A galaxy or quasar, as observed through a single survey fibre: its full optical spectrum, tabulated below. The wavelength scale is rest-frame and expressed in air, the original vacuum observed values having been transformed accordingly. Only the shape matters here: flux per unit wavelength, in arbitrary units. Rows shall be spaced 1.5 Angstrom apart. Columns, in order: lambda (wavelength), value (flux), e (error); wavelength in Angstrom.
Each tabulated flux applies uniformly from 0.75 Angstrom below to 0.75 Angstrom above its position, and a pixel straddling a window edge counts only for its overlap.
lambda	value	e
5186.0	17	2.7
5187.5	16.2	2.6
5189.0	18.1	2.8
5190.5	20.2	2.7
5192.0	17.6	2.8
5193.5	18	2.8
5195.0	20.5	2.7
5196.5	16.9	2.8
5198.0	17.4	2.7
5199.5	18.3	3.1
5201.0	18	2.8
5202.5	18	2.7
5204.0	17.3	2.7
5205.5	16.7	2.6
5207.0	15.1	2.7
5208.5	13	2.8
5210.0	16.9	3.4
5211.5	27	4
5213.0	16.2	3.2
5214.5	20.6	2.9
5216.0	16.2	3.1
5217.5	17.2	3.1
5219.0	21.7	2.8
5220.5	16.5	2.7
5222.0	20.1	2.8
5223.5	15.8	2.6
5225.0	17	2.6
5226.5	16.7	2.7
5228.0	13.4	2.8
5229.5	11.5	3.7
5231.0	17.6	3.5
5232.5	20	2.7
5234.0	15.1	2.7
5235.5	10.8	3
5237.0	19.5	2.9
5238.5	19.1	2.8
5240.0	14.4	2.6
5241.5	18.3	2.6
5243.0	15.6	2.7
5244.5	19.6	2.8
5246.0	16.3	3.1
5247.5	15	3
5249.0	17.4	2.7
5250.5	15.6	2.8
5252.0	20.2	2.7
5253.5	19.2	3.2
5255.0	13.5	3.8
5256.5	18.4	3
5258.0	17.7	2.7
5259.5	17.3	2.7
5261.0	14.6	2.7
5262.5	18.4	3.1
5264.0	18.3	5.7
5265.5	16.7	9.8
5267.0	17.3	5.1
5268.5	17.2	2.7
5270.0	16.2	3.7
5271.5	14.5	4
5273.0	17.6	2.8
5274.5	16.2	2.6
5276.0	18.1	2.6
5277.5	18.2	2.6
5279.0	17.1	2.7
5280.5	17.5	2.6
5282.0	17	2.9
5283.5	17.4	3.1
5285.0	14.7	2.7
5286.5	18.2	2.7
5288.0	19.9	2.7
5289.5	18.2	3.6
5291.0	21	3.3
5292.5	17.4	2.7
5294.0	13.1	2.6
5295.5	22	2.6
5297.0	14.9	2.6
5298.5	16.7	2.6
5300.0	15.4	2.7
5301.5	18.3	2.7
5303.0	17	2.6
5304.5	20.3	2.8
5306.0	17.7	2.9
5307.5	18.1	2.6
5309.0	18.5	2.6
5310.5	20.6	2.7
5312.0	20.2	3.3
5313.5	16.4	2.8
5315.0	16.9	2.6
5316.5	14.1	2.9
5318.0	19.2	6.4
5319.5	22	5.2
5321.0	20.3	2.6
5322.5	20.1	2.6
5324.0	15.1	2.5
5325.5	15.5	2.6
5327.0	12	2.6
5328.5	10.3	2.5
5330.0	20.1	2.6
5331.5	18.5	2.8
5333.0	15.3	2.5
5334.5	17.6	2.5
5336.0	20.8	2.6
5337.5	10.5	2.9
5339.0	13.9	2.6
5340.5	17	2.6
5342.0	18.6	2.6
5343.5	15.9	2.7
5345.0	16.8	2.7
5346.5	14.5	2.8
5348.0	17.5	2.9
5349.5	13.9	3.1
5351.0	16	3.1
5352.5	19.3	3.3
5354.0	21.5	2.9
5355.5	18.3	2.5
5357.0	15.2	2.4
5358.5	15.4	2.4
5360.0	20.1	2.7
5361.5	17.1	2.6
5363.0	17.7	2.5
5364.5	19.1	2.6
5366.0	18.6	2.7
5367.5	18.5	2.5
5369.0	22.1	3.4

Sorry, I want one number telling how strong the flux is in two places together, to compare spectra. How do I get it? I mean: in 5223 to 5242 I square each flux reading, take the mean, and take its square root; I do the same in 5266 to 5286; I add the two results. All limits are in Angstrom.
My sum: 33.2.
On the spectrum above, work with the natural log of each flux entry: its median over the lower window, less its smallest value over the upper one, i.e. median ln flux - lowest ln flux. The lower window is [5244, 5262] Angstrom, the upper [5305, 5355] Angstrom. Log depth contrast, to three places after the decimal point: 0.521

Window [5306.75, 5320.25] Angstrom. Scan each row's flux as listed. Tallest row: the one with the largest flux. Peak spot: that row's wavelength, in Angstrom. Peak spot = 5319.5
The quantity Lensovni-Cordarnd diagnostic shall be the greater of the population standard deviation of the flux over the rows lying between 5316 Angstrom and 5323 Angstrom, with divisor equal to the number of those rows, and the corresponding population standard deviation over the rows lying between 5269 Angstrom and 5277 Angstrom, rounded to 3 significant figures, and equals 2.68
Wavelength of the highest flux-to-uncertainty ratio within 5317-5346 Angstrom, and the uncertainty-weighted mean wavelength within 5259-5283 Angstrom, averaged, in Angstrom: 5302.8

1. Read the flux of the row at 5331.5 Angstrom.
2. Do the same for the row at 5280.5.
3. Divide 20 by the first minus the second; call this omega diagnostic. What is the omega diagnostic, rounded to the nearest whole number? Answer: 20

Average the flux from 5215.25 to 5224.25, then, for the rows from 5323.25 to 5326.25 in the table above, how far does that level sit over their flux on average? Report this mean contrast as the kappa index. 2.6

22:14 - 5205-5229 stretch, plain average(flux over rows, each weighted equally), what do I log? 17.5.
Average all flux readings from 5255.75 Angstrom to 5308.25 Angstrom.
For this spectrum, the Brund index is 17.4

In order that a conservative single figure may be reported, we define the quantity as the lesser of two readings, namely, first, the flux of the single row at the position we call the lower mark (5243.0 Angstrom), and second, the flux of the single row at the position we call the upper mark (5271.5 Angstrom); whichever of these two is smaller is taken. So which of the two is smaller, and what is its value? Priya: 14.5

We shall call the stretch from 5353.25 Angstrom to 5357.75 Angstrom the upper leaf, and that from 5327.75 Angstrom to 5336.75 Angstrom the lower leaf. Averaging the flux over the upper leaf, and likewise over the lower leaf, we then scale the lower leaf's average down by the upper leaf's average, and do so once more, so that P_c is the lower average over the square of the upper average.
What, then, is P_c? 0.051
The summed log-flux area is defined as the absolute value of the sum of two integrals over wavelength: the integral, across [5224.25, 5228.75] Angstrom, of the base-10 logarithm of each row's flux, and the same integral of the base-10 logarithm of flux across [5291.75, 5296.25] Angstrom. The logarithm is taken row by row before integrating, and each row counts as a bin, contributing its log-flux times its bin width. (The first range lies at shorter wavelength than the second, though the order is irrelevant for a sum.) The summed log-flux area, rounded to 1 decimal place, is 10.9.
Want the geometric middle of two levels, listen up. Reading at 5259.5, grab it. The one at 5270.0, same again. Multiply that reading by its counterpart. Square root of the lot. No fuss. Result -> 17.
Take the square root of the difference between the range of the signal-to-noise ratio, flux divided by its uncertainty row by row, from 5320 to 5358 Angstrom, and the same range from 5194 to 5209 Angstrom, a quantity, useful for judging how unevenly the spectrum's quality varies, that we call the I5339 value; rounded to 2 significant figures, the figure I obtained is 1.2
